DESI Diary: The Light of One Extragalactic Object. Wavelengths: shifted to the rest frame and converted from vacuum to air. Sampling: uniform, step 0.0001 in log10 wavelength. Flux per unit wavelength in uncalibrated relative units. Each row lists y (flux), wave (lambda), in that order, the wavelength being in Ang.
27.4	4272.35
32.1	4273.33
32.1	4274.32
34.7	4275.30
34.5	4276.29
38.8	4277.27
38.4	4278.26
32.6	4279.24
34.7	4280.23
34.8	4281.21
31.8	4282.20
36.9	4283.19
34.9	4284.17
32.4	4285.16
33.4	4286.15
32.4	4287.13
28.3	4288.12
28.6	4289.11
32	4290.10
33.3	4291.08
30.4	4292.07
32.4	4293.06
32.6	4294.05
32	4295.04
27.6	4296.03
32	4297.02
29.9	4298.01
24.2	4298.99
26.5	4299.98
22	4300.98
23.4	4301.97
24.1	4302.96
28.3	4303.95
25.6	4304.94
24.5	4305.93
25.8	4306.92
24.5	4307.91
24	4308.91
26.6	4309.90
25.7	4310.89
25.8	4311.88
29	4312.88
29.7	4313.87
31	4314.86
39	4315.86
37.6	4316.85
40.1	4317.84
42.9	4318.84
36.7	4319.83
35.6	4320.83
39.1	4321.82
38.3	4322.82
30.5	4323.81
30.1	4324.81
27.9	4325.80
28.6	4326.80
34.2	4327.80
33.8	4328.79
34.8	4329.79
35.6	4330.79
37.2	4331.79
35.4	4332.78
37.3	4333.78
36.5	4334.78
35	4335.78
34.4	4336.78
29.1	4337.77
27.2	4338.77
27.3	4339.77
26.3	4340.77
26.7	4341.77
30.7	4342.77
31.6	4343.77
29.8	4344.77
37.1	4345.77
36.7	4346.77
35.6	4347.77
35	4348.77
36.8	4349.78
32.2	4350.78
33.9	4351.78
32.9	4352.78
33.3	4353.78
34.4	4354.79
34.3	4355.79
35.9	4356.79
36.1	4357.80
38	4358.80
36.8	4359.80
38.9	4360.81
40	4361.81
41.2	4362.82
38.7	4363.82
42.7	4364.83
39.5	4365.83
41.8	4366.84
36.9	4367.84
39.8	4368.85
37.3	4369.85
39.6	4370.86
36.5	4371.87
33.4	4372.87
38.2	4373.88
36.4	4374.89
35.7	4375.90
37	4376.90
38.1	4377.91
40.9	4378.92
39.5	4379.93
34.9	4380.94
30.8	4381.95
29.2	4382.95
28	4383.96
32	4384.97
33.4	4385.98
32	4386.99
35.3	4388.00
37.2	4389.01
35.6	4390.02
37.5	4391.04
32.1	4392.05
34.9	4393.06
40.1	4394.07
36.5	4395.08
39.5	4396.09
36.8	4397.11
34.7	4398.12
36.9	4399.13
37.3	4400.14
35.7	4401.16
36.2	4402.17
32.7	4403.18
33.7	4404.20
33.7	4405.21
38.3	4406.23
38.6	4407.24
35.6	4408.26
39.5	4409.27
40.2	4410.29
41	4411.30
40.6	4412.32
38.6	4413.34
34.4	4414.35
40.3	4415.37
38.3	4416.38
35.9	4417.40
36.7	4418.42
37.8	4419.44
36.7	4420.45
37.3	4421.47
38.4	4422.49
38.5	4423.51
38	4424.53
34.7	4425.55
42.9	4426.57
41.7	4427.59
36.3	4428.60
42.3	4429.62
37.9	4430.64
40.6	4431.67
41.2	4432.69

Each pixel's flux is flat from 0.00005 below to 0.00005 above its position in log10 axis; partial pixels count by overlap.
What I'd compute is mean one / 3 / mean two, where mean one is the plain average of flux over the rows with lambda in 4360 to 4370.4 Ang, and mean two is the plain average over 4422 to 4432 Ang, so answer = 0.338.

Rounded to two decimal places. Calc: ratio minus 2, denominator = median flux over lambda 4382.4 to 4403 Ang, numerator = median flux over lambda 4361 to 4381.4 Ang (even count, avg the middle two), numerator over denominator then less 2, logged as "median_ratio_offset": -0.92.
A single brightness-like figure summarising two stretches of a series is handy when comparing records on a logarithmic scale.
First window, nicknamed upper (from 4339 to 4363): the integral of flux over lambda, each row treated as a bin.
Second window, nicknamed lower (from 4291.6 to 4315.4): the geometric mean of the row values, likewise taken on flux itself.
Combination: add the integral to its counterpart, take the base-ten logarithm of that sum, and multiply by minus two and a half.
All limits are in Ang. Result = -7.32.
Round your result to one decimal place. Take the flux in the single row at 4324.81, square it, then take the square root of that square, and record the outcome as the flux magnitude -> 30.1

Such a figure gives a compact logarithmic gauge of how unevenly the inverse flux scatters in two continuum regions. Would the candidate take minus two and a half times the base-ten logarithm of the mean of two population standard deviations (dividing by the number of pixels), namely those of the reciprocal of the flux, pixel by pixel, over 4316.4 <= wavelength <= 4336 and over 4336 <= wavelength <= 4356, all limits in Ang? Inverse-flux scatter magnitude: 6.2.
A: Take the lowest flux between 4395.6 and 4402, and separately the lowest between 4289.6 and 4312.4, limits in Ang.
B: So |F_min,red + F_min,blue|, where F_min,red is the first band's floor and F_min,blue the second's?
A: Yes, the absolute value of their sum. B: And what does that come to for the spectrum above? 57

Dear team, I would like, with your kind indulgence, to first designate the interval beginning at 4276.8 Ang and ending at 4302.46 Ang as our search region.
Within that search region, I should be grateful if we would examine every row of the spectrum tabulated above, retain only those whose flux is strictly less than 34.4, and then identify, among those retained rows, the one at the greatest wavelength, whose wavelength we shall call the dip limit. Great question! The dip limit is 4301.97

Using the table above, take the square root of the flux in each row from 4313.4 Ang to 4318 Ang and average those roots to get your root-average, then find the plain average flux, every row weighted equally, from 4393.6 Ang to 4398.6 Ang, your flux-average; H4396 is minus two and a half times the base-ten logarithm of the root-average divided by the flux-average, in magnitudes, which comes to 2.00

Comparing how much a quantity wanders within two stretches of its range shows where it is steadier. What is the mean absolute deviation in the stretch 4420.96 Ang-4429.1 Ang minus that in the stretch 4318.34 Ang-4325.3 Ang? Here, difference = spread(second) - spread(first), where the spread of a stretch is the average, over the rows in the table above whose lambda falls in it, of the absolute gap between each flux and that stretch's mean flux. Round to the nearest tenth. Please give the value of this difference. -1.6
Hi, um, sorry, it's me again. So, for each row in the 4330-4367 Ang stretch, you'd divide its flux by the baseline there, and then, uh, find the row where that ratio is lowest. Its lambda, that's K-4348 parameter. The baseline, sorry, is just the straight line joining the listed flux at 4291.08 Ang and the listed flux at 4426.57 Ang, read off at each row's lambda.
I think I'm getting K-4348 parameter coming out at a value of 4340.77 Ang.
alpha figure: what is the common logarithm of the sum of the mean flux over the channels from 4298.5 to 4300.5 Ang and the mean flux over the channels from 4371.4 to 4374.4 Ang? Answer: 1.79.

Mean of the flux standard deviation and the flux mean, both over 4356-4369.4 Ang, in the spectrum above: 20.5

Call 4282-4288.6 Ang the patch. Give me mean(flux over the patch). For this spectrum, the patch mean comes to 32.9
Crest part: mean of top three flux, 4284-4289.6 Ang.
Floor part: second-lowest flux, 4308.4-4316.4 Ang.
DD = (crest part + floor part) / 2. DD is 30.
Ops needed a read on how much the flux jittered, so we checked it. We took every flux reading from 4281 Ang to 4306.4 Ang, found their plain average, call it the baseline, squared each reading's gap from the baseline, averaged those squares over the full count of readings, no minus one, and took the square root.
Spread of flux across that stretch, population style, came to 4.0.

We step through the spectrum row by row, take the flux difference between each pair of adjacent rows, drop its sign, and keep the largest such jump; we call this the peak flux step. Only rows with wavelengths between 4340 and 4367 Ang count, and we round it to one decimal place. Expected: 7.3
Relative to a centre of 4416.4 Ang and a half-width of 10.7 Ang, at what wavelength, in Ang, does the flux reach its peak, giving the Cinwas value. 4426.57 Ang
